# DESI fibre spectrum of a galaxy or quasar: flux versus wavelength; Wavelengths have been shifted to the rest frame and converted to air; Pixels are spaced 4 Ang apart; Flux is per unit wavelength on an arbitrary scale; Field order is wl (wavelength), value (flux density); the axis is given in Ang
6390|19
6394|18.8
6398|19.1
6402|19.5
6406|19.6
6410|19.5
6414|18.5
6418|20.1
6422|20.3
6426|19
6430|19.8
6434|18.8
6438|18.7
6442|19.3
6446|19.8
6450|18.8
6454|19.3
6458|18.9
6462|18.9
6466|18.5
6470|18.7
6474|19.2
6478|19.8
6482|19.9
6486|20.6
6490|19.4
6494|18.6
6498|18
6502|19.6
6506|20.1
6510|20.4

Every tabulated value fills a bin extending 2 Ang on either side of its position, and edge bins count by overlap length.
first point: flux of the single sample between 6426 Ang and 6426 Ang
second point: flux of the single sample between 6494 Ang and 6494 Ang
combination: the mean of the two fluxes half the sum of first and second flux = 18.8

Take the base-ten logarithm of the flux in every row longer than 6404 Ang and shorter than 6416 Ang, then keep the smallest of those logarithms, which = 1.27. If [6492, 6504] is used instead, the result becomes 1.26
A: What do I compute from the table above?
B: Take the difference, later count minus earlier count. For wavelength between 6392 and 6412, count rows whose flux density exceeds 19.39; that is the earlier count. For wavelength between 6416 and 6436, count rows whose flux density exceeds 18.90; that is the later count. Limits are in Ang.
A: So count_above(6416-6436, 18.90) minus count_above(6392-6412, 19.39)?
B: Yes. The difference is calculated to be 1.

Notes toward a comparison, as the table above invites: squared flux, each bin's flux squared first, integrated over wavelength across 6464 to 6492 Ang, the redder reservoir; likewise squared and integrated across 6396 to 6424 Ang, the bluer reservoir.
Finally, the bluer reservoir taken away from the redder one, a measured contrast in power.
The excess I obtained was -74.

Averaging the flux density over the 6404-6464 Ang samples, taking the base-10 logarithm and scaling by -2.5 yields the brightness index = -3.213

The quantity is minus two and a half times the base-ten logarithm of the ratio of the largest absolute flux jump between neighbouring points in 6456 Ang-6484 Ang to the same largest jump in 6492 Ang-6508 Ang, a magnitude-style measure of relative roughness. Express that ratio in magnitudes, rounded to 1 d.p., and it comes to 1.1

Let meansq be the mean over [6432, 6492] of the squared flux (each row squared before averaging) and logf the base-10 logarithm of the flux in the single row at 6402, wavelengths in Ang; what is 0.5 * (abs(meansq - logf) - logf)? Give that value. 184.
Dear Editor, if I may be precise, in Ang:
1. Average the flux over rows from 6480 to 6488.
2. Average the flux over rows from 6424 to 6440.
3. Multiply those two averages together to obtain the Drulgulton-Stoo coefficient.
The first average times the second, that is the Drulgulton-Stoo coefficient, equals 386.3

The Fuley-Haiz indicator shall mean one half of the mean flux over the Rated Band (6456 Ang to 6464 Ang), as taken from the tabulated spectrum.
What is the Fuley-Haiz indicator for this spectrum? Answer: 9.45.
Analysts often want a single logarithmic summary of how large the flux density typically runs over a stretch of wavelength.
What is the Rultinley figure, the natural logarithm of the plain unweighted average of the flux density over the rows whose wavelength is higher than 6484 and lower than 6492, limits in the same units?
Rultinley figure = 3.00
